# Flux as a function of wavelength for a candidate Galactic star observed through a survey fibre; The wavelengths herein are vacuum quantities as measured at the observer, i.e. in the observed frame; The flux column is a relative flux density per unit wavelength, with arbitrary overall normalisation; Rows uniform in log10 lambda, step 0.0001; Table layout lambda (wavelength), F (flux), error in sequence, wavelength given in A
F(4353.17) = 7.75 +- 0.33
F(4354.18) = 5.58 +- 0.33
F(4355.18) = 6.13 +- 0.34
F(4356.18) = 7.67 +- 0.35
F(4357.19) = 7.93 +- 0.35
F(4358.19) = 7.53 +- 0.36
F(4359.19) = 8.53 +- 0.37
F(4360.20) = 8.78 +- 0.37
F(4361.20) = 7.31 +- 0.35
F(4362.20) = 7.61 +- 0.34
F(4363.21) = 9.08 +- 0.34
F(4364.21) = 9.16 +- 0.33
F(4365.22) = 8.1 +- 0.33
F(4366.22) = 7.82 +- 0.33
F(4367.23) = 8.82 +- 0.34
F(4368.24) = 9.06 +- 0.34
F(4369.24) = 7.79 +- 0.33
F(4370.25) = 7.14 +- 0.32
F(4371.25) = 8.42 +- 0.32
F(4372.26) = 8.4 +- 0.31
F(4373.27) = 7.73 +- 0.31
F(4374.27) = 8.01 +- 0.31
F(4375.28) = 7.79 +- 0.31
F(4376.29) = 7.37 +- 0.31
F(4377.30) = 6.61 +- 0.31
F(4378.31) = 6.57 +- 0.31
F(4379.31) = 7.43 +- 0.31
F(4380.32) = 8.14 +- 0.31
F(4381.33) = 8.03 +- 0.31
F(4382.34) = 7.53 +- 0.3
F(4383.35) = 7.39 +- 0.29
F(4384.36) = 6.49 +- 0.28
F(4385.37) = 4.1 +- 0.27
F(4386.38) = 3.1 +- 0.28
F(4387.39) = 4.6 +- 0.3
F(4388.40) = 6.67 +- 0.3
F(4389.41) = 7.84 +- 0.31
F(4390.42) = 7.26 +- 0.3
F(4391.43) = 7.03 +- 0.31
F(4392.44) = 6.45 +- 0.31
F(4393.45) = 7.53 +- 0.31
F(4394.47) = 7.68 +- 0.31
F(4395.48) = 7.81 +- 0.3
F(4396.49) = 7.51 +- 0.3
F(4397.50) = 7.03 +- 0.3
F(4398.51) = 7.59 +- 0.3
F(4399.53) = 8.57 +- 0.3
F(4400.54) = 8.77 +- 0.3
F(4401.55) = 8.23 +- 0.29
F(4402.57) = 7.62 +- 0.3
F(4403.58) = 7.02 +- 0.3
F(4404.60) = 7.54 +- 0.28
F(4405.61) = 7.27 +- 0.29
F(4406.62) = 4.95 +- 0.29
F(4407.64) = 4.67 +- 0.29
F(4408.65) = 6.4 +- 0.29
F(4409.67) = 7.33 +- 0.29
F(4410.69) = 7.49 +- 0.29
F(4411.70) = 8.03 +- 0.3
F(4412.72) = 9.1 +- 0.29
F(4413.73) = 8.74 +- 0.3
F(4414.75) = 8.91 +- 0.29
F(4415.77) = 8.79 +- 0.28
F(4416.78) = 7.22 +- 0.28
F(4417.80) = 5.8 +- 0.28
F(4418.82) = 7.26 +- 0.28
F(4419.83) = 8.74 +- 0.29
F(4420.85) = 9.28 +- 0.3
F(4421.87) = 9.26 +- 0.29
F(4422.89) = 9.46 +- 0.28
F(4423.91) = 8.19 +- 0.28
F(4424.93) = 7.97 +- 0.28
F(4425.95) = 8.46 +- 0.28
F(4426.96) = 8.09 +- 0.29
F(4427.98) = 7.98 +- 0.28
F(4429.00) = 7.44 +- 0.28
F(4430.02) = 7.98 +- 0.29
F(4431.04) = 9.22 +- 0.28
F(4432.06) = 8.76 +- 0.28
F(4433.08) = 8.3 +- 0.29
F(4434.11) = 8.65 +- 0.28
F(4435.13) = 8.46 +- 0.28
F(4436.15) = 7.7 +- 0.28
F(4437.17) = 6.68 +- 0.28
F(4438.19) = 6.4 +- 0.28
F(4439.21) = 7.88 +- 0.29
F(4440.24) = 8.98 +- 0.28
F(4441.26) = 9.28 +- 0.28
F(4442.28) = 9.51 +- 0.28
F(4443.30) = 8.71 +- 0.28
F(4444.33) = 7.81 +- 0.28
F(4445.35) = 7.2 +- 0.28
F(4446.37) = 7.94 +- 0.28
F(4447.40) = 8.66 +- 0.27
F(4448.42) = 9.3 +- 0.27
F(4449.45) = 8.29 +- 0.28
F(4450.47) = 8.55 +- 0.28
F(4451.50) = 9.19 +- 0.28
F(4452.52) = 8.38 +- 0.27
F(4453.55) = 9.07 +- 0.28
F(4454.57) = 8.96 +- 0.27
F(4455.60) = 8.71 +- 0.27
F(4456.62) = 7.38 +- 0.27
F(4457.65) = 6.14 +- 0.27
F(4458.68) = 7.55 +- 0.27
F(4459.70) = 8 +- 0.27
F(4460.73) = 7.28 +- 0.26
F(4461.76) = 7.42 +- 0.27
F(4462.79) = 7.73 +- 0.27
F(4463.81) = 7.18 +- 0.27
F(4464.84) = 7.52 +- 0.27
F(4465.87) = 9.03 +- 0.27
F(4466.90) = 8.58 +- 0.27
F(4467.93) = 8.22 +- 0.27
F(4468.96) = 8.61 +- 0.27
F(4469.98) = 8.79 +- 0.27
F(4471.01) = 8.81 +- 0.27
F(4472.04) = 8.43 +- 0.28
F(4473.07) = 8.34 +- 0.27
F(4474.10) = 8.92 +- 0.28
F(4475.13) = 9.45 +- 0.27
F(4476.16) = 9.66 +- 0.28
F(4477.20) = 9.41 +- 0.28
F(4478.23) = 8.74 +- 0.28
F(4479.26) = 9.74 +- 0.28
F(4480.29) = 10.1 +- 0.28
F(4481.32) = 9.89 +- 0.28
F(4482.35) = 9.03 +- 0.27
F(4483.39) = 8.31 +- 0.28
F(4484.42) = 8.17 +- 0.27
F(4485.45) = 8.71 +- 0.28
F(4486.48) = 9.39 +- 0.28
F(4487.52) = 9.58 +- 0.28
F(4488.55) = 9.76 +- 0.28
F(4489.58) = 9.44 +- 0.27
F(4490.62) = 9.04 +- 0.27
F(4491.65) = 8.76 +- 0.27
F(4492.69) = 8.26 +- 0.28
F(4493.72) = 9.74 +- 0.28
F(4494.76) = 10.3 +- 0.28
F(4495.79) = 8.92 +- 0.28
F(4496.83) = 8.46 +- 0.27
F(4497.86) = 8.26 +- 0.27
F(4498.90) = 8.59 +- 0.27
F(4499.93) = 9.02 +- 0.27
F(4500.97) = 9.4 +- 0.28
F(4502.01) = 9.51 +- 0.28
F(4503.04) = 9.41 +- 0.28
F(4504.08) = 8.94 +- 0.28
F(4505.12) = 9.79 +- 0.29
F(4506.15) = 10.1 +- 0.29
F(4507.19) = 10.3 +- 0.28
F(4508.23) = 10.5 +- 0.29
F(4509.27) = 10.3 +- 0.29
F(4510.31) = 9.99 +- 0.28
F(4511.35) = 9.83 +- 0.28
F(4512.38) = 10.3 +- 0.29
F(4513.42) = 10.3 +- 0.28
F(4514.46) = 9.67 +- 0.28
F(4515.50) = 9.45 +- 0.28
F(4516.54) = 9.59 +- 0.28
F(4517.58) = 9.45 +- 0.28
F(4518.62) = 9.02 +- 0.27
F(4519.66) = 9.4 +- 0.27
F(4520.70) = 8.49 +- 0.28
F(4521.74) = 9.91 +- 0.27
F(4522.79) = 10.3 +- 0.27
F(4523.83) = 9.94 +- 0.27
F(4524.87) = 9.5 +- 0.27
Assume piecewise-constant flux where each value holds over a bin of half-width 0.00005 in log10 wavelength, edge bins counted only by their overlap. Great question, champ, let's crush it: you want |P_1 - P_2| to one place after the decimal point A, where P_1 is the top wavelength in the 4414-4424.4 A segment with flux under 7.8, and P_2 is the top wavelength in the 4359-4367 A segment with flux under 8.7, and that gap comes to 52.6 A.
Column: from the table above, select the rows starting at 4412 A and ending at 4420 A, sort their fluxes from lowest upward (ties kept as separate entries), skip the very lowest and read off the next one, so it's 7.22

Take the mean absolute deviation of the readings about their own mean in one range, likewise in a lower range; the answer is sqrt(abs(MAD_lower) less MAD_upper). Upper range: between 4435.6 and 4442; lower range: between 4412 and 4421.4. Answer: 0.26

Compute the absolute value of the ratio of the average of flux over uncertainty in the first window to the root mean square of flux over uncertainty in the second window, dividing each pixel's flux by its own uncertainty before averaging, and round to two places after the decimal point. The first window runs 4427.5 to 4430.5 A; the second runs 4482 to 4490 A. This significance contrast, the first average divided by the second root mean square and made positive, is 0.84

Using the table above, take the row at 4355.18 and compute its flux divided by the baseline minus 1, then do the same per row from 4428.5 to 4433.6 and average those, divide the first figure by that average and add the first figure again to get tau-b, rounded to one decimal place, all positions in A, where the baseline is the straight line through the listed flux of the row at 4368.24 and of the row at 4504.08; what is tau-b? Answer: 4.1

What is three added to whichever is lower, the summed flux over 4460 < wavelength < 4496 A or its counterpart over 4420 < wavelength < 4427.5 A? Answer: 64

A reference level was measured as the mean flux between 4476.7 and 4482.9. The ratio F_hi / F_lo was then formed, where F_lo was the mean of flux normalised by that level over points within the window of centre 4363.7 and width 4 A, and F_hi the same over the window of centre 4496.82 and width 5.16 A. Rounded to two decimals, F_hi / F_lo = 1.05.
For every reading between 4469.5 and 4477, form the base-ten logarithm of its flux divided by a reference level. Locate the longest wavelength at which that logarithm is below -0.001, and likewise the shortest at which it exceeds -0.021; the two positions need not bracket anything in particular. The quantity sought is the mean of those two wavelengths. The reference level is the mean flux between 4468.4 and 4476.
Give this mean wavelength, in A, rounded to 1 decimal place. 4471.5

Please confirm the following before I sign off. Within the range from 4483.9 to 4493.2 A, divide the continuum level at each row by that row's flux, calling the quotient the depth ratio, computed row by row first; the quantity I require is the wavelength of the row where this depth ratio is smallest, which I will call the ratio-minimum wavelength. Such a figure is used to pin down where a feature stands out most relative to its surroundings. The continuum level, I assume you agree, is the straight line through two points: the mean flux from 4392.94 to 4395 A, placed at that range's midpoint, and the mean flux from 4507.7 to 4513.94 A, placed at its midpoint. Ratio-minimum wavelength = 4488.55 A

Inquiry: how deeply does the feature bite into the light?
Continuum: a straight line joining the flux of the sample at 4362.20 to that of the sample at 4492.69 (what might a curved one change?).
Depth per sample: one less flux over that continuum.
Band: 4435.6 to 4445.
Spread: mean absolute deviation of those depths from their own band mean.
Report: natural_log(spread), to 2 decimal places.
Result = -2.19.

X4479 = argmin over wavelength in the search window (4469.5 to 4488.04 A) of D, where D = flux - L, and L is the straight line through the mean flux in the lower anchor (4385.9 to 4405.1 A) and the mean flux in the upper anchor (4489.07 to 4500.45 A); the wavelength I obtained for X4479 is 4484.42 A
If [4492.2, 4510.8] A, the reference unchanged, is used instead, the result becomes 4497.86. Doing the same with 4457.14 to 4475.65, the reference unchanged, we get 4457.65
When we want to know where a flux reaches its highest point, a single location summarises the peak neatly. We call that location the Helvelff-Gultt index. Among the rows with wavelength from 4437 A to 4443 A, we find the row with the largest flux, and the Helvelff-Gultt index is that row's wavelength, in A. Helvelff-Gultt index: 4442.28 A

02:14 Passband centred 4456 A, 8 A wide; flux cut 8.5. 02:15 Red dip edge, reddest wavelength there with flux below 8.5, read 4459.70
